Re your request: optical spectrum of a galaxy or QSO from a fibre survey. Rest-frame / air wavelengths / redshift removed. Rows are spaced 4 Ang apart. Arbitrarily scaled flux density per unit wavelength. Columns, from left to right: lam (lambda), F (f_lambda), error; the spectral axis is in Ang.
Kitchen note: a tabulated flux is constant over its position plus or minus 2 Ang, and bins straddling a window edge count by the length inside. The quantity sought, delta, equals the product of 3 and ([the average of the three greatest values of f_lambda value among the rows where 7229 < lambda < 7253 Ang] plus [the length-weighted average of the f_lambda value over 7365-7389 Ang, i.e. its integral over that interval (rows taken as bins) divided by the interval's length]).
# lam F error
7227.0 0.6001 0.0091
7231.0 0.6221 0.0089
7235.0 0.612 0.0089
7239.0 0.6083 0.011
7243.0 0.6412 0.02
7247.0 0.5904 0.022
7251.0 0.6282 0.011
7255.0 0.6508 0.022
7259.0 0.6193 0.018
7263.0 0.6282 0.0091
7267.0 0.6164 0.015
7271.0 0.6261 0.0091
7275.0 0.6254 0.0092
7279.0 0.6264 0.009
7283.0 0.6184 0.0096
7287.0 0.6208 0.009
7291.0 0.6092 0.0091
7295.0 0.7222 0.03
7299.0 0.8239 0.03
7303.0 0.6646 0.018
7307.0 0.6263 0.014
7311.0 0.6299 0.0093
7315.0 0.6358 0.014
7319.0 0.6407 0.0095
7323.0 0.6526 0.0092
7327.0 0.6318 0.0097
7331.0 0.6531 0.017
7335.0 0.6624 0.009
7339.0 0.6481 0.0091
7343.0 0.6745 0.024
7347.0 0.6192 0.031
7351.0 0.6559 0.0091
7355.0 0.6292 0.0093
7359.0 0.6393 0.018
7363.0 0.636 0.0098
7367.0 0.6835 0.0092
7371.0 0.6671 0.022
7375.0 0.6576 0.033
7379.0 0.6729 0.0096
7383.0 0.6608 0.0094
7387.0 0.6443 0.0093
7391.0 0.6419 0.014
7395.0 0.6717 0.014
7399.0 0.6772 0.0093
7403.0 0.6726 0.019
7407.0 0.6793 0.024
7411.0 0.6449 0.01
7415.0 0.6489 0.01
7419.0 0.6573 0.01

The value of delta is 3.88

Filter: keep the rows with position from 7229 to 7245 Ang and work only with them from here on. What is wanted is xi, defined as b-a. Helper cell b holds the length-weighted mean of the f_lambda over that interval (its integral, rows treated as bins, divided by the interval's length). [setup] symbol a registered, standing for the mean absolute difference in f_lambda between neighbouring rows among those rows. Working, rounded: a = 0.016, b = 0.621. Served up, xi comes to 0.61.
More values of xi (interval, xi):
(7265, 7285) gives 0.62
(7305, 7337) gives 0.63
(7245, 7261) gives 0.59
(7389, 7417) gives 0.65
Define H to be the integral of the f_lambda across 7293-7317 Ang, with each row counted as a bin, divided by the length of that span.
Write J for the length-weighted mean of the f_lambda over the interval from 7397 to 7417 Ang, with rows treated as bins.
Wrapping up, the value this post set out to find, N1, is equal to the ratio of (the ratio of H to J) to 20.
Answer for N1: 0.051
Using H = 0.684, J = 0.665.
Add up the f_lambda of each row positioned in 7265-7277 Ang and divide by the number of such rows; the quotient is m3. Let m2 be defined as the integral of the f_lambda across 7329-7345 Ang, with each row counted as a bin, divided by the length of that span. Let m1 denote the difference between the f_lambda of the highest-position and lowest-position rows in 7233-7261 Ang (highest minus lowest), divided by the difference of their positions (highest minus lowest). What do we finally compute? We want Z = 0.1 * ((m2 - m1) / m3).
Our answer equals 0.106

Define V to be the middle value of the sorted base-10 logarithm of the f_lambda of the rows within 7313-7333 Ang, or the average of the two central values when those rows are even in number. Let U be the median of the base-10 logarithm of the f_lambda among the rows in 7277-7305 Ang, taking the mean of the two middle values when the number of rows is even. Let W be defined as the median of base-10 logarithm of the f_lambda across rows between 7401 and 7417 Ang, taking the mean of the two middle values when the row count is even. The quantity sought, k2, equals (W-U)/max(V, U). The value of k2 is -0.12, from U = -0.203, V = -0.193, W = -0.180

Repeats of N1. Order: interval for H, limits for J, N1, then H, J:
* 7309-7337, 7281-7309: 0.048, 0.644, 0.669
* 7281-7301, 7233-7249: 0.055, 0.679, 0.613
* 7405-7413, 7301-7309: 0.051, 0.662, 0.645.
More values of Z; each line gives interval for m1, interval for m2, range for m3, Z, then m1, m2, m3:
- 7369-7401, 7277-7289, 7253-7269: 0.099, 0.0004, 0.62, 0.629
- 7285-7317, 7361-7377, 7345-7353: 0.104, 0.0005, 0.66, 0.638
